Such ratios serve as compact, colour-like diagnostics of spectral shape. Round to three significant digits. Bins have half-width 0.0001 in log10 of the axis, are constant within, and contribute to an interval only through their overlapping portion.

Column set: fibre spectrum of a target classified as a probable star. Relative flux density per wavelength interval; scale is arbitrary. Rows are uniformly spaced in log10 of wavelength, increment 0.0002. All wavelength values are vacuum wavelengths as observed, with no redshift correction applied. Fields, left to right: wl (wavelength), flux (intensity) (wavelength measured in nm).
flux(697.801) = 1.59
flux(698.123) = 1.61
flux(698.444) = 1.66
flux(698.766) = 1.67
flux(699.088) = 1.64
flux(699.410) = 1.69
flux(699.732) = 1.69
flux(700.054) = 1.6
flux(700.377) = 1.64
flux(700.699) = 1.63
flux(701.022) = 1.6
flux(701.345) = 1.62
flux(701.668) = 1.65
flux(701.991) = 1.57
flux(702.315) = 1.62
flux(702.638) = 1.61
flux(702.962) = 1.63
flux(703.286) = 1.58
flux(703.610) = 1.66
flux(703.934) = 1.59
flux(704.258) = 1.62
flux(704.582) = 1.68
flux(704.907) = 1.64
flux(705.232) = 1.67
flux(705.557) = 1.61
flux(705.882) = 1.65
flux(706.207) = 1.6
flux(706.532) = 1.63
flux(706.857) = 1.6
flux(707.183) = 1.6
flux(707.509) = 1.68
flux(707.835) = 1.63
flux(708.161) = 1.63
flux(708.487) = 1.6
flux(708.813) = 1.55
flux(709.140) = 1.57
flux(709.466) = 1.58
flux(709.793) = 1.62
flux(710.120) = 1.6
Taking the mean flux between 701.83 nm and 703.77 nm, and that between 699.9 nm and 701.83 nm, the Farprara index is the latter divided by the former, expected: 1.01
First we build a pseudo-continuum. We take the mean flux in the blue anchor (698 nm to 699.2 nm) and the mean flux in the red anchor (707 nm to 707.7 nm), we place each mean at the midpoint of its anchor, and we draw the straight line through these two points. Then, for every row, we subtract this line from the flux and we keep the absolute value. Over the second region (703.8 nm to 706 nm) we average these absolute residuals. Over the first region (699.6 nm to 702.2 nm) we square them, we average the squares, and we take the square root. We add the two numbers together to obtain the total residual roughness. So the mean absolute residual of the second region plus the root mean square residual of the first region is 0.0649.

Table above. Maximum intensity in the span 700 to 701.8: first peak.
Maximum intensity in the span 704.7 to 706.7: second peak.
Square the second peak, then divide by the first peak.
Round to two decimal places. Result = 1.69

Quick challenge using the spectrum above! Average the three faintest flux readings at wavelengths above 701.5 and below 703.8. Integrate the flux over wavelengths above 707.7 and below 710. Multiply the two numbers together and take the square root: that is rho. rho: 2.41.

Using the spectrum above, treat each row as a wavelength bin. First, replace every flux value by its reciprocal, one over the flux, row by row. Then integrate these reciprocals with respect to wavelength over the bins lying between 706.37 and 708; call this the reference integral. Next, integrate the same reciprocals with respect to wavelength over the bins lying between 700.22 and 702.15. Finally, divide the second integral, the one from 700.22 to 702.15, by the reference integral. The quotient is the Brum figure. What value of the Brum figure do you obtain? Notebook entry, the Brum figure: 1.2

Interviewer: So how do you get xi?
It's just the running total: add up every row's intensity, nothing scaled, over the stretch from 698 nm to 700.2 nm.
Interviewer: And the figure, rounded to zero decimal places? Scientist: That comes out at 12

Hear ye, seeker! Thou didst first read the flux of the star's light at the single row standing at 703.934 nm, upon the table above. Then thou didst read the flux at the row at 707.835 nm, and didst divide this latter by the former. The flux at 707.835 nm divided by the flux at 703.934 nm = 1.03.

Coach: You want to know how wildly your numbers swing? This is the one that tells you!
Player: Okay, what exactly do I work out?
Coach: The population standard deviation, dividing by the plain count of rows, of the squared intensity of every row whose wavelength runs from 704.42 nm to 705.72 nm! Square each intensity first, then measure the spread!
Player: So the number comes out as 0.090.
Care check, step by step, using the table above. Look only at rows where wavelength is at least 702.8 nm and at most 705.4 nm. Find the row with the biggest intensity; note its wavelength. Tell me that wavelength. 704.582 nm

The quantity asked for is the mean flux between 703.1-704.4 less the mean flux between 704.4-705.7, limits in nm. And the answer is -0.04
